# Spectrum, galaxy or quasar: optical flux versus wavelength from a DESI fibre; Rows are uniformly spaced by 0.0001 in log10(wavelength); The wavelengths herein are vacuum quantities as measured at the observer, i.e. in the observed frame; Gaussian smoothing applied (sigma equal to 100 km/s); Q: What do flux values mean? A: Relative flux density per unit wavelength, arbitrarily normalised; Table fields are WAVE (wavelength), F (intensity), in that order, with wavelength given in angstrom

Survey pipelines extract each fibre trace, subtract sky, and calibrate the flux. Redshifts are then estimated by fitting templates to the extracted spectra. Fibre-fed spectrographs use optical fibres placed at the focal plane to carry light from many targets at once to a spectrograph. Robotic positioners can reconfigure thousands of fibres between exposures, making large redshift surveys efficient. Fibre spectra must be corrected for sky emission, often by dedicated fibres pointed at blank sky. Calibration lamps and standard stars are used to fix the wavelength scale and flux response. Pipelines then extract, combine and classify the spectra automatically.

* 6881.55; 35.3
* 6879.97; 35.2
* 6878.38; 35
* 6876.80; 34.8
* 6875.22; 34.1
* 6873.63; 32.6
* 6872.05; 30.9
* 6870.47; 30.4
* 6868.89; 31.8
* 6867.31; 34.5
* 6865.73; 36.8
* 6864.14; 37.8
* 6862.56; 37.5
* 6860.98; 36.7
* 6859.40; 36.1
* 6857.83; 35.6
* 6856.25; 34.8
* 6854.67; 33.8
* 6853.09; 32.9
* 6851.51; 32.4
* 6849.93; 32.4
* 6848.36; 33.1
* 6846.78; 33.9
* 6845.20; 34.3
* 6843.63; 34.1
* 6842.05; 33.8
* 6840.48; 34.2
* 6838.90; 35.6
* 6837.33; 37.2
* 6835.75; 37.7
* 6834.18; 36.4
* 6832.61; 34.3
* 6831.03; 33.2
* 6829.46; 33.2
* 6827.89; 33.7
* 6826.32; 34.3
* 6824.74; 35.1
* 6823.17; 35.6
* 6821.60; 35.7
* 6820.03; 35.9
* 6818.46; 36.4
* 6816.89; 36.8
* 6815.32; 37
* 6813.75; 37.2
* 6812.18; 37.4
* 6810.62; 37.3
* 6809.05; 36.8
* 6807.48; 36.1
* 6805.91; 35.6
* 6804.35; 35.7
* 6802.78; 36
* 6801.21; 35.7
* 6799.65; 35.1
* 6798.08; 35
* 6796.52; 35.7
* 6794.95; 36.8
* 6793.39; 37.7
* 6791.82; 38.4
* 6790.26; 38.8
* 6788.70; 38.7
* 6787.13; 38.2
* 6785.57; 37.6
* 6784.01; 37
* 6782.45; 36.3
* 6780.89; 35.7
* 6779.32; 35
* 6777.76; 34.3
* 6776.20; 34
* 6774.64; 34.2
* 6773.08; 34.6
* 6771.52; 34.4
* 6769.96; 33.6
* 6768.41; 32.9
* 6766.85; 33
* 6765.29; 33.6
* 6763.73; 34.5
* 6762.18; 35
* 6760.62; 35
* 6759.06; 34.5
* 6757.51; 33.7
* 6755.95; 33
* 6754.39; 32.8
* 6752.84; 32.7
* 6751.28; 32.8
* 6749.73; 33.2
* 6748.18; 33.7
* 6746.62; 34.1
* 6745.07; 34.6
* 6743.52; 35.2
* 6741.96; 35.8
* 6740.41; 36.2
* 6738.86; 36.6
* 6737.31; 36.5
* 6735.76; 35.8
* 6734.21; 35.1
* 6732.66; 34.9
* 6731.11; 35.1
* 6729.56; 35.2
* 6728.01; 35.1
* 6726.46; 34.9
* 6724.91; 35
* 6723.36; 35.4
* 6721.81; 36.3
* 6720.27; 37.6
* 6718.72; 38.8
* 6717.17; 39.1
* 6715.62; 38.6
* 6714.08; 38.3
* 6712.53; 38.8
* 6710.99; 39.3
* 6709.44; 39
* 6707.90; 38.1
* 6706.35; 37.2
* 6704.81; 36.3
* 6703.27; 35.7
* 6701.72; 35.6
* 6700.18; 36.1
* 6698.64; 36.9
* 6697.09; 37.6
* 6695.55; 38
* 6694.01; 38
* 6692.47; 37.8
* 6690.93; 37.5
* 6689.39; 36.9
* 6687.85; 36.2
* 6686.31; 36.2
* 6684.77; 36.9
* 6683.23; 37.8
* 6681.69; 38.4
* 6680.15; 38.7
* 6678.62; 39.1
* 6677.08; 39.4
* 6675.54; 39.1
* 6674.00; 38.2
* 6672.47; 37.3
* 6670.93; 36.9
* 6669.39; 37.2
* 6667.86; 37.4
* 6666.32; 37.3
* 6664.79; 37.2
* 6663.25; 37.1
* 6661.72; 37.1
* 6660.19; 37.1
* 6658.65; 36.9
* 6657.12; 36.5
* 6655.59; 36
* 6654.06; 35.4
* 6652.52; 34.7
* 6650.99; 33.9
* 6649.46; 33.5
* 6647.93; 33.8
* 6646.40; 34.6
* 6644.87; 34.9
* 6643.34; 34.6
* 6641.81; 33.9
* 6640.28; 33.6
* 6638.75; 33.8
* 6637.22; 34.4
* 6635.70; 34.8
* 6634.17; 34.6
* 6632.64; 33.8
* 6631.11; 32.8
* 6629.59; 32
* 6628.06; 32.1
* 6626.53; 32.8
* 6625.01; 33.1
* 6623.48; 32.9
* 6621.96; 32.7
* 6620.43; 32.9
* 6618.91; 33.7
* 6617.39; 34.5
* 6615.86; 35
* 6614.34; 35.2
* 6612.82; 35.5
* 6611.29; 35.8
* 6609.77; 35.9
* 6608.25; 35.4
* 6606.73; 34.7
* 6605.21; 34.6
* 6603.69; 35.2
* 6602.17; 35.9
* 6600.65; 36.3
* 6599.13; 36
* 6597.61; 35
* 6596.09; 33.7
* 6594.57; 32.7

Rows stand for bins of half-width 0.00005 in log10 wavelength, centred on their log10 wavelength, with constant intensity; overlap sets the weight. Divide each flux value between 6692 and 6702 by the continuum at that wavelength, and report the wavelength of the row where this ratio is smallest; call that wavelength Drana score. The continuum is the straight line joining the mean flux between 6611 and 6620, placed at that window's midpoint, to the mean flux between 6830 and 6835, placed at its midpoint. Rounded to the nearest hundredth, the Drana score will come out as 6701.72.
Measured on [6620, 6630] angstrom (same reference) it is 6629.59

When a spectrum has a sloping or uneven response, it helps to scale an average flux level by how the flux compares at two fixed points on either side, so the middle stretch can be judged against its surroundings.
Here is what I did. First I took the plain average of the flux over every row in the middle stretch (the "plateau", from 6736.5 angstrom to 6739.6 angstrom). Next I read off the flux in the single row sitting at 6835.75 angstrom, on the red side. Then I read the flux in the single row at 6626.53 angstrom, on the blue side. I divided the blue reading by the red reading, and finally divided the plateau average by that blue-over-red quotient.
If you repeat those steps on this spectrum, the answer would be 42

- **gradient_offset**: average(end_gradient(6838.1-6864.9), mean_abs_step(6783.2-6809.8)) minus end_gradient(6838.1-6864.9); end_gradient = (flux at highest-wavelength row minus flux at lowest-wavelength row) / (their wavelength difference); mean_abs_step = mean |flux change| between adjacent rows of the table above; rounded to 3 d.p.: 0.213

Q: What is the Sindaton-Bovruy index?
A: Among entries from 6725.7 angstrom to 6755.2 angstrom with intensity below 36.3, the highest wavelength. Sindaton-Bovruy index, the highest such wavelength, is 6754.39 angstrom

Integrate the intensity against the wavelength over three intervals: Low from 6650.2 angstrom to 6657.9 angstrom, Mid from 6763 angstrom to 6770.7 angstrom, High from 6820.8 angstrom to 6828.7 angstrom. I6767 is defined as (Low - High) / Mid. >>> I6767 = -0.014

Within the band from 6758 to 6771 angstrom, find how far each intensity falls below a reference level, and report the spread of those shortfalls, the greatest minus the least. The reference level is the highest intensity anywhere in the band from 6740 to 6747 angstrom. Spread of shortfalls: 2.1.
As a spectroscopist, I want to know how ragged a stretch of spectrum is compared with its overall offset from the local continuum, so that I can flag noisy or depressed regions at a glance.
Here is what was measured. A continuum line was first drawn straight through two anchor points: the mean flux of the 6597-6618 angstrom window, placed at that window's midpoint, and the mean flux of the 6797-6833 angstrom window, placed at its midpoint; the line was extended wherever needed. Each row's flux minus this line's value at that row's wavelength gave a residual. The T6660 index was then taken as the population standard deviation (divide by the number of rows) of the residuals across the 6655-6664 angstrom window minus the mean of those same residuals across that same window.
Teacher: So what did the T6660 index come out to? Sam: -1.0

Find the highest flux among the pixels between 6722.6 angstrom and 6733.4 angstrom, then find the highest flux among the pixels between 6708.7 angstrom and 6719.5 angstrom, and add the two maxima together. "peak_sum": 74.7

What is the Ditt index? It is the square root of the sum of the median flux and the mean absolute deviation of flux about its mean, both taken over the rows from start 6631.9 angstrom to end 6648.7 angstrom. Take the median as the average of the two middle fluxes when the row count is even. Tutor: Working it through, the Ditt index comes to 5.90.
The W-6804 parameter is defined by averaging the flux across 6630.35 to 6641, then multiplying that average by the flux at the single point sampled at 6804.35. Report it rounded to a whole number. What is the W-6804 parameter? 1213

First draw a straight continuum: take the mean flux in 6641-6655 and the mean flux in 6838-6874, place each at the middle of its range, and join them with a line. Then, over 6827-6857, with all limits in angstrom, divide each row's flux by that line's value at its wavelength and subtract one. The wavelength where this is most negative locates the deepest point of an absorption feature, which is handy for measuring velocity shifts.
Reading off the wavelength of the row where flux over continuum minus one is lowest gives 6849.93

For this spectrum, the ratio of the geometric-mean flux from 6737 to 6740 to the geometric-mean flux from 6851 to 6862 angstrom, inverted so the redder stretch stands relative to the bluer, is 0.95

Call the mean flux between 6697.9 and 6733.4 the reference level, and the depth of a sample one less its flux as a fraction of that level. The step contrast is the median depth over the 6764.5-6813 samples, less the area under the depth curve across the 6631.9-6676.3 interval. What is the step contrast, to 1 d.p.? -1.3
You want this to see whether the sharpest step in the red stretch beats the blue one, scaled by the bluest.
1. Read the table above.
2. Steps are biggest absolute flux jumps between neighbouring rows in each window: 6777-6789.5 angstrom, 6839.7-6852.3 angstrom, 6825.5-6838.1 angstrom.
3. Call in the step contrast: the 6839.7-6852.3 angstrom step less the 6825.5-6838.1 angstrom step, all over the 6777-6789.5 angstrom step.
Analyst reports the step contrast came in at -1.9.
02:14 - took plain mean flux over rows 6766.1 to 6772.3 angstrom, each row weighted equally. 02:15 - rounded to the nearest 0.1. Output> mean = 33.5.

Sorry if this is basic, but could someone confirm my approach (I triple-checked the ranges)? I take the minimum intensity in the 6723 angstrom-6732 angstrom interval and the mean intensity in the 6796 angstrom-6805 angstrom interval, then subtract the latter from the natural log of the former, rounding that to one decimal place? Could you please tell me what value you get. -32.0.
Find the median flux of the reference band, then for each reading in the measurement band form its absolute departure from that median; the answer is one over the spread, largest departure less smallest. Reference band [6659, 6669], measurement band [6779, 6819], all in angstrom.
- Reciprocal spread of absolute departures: 0.48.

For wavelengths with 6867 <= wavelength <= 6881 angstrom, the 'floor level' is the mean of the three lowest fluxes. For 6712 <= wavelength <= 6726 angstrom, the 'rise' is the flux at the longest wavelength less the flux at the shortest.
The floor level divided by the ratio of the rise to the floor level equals -253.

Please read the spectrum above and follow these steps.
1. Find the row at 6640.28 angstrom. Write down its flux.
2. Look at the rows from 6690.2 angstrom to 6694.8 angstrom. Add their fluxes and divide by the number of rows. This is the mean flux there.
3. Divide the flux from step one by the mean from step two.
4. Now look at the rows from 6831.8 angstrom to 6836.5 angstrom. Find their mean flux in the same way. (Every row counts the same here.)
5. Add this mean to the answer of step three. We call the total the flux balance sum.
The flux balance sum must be 37.0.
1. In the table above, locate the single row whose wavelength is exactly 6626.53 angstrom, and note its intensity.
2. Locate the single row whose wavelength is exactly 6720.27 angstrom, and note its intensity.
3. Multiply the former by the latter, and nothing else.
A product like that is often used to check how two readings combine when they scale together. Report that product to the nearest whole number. 1233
